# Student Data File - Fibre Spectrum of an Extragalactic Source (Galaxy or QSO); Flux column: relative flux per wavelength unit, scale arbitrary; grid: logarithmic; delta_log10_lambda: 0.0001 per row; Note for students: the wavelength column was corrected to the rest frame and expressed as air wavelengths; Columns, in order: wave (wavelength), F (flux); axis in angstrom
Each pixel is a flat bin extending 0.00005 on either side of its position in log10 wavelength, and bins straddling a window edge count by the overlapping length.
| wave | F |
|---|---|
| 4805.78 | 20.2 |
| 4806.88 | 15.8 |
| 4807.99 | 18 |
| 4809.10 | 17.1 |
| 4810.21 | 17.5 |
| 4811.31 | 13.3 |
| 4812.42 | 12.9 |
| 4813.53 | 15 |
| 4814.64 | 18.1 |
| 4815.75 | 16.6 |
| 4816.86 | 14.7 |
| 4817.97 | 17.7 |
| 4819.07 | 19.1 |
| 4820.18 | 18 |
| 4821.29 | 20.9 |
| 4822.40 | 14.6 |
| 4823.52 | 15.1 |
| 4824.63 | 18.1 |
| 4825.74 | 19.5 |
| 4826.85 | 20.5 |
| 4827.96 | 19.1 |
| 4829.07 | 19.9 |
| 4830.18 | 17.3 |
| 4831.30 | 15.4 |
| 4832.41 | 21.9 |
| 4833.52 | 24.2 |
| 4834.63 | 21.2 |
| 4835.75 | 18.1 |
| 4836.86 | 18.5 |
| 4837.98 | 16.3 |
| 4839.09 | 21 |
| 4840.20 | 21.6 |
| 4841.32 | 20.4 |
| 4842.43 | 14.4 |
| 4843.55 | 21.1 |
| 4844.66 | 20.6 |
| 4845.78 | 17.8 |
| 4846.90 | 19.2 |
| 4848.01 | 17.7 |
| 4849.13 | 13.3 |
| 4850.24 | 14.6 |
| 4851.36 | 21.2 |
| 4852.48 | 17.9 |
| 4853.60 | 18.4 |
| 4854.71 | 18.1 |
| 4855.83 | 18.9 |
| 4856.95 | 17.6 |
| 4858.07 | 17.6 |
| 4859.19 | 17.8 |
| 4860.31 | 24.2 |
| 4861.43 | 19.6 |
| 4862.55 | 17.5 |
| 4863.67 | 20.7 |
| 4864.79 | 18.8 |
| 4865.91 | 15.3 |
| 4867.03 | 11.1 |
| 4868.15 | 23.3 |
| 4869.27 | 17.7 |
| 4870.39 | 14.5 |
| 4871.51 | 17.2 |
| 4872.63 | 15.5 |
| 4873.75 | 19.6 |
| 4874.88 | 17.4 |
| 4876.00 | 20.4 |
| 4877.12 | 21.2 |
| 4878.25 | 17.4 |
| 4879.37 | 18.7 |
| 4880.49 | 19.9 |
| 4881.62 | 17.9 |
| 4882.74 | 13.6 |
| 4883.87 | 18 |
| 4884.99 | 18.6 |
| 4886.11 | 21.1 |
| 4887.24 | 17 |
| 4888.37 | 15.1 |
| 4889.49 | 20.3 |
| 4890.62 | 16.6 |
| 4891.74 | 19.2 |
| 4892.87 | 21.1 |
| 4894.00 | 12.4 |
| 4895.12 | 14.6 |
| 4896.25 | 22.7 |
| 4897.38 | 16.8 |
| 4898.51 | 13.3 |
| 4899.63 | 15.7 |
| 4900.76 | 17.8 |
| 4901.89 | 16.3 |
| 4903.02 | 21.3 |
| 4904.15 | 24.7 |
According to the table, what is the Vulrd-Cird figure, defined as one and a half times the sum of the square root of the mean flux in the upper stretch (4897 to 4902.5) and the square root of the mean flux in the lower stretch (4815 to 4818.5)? 12.1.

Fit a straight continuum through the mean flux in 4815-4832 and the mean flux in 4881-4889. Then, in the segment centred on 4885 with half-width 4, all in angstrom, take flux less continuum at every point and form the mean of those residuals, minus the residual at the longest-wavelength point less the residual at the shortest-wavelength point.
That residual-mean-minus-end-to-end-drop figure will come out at 2.8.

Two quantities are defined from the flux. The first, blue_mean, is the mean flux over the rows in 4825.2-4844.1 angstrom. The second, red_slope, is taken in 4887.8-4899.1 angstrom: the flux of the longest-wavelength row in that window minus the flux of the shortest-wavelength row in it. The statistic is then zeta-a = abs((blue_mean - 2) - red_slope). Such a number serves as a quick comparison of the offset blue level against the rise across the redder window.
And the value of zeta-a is 19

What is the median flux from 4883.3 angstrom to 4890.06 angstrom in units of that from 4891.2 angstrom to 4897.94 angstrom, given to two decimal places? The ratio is 1.02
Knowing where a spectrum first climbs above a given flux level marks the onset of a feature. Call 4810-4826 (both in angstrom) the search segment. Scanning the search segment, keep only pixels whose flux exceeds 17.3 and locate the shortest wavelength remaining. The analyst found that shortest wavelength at 4810.21 angstrom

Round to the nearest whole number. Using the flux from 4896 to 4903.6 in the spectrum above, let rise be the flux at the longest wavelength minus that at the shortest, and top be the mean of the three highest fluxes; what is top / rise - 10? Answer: -25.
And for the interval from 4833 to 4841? -19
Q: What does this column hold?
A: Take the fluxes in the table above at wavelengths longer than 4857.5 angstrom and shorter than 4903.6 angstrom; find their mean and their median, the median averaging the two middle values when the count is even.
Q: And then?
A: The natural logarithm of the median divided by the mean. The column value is -0.007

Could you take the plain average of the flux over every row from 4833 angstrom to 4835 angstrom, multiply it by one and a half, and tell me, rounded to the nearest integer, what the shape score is 34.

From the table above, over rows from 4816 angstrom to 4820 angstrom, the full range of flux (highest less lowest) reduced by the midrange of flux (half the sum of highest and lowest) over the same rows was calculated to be -12.5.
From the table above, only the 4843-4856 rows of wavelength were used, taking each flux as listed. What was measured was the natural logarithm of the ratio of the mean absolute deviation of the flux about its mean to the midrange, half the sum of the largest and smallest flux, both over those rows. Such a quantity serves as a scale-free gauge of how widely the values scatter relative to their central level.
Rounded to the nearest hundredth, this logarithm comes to -2.34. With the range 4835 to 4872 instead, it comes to -2.15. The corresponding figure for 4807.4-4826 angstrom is -2.22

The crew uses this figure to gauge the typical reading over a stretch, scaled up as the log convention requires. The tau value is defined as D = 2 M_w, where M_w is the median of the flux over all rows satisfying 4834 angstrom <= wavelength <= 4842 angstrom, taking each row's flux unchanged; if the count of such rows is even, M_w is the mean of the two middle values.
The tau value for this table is 40.8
